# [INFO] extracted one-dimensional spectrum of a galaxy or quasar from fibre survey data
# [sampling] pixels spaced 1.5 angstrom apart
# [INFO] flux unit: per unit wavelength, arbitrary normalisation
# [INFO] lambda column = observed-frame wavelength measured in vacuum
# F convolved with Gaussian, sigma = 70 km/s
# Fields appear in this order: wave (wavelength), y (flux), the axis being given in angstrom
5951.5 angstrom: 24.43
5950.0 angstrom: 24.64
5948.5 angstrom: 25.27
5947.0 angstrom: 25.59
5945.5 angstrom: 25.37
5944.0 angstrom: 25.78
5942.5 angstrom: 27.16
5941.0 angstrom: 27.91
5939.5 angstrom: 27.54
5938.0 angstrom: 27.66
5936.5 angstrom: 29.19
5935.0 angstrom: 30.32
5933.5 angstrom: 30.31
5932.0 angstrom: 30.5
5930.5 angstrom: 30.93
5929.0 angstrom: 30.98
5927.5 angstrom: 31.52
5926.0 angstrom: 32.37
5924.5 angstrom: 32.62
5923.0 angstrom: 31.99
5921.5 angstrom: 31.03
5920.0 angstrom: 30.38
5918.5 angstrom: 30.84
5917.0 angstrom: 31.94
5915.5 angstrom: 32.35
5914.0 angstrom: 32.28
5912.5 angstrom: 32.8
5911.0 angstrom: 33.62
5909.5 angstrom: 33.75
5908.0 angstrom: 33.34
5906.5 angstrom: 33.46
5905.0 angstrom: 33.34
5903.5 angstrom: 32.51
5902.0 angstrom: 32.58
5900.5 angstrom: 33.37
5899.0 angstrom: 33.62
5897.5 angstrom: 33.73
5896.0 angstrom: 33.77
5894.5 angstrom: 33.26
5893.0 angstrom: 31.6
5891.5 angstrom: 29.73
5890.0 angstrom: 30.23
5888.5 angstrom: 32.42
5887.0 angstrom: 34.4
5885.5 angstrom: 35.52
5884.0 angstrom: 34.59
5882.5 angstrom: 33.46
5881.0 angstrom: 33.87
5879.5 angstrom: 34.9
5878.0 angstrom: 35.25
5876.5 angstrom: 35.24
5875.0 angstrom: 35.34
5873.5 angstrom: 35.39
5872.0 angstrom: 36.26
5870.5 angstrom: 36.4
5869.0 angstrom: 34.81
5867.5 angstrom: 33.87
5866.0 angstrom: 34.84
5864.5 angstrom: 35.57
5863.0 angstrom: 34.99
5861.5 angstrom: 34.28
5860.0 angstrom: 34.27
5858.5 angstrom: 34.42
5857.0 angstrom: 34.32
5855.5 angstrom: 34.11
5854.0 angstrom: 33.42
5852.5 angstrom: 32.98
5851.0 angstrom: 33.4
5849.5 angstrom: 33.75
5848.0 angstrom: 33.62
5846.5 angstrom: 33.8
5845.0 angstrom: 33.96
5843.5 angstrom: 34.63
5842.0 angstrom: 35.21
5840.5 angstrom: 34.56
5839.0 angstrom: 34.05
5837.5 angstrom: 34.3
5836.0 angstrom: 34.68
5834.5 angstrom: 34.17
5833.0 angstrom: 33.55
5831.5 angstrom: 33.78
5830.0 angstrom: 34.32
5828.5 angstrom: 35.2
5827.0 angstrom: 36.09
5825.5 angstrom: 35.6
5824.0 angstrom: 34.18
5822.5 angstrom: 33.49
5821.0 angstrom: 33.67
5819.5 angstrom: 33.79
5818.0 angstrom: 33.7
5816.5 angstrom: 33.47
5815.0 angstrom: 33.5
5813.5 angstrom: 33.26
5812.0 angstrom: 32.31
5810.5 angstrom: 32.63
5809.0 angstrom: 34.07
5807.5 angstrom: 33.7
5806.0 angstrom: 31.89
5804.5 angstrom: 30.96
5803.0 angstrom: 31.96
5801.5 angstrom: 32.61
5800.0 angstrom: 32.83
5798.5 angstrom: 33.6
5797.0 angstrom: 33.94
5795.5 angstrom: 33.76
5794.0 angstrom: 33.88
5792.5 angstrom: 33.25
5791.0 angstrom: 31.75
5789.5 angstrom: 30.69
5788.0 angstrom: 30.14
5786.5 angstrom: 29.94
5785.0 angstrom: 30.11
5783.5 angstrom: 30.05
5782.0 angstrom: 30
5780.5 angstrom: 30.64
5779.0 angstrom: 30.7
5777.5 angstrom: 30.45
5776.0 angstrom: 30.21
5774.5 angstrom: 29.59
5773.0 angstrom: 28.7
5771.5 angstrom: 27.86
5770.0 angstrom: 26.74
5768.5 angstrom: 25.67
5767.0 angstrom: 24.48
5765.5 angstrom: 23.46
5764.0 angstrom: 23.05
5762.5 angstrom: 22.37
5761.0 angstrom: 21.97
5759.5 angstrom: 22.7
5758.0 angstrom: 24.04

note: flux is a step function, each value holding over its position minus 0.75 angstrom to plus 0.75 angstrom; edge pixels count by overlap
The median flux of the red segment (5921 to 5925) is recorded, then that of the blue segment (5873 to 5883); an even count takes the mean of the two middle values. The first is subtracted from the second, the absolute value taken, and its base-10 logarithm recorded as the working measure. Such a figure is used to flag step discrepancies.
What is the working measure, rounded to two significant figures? 0.51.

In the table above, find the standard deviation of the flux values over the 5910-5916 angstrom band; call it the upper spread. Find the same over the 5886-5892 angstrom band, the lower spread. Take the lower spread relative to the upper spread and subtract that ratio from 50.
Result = 46.5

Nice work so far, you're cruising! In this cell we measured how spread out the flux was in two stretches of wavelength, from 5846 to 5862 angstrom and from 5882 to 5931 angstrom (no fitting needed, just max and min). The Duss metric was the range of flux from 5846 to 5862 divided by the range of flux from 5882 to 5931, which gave 0.25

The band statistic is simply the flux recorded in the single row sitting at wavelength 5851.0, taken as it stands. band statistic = 33.4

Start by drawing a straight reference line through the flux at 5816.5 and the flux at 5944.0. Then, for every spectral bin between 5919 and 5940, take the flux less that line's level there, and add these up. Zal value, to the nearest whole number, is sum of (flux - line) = 54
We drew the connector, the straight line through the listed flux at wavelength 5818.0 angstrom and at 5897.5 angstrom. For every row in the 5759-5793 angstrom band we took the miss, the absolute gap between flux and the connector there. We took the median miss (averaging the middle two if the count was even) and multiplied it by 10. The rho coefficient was 37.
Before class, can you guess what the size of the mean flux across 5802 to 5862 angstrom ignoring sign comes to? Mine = 34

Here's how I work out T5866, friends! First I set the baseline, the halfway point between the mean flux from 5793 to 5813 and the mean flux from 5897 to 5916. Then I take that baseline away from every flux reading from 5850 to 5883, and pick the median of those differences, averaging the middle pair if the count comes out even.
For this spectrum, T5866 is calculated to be 1.6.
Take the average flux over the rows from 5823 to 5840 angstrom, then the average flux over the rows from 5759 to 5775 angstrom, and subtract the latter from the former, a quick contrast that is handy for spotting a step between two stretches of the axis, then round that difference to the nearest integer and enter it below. 9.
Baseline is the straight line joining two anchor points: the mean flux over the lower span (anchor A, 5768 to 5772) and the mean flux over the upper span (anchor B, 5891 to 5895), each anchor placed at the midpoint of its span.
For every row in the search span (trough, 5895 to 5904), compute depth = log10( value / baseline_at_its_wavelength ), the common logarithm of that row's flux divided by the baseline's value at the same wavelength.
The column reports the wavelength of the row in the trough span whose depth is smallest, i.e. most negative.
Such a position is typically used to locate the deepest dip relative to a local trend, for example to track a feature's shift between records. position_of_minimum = 5903.5 angstrom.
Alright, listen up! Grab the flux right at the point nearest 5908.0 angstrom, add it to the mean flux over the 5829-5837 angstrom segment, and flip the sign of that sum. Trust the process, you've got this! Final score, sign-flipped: -67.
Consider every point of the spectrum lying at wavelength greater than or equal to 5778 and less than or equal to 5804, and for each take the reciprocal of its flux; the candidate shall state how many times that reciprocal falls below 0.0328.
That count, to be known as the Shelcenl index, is 12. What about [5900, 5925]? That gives 16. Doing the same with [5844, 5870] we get 17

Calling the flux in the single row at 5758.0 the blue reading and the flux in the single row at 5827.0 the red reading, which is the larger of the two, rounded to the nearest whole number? 36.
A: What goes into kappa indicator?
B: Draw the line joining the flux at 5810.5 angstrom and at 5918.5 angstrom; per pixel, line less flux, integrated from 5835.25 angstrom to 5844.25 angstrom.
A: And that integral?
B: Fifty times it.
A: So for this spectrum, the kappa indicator -1092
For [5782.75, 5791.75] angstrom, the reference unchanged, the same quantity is 1156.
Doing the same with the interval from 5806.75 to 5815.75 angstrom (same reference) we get -282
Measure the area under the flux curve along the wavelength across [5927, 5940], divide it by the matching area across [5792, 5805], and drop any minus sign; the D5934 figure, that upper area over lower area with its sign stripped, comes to 0.91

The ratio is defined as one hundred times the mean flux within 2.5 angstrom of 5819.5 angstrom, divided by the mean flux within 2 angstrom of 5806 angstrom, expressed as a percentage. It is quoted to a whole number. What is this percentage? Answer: 105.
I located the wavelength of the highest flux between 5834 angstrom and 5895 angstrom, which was 5870.5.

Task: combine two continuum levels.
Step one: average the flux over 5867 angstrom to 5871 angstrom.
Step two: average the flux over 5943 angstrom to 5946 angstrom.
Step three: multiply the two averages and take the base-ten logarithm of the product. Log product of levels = 2.95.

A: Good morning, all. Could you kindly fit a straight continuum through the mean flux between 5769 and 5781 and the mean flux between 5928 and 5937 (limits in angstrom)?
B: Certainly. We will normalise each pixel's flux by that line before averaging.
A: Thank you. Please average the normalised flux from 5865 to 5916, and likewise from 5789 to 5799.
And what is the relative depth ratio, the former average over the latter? 1.00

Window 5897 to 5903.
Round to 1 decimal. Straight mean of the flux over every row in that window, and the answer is 33.3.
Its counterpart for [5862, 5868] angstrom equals 34.8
